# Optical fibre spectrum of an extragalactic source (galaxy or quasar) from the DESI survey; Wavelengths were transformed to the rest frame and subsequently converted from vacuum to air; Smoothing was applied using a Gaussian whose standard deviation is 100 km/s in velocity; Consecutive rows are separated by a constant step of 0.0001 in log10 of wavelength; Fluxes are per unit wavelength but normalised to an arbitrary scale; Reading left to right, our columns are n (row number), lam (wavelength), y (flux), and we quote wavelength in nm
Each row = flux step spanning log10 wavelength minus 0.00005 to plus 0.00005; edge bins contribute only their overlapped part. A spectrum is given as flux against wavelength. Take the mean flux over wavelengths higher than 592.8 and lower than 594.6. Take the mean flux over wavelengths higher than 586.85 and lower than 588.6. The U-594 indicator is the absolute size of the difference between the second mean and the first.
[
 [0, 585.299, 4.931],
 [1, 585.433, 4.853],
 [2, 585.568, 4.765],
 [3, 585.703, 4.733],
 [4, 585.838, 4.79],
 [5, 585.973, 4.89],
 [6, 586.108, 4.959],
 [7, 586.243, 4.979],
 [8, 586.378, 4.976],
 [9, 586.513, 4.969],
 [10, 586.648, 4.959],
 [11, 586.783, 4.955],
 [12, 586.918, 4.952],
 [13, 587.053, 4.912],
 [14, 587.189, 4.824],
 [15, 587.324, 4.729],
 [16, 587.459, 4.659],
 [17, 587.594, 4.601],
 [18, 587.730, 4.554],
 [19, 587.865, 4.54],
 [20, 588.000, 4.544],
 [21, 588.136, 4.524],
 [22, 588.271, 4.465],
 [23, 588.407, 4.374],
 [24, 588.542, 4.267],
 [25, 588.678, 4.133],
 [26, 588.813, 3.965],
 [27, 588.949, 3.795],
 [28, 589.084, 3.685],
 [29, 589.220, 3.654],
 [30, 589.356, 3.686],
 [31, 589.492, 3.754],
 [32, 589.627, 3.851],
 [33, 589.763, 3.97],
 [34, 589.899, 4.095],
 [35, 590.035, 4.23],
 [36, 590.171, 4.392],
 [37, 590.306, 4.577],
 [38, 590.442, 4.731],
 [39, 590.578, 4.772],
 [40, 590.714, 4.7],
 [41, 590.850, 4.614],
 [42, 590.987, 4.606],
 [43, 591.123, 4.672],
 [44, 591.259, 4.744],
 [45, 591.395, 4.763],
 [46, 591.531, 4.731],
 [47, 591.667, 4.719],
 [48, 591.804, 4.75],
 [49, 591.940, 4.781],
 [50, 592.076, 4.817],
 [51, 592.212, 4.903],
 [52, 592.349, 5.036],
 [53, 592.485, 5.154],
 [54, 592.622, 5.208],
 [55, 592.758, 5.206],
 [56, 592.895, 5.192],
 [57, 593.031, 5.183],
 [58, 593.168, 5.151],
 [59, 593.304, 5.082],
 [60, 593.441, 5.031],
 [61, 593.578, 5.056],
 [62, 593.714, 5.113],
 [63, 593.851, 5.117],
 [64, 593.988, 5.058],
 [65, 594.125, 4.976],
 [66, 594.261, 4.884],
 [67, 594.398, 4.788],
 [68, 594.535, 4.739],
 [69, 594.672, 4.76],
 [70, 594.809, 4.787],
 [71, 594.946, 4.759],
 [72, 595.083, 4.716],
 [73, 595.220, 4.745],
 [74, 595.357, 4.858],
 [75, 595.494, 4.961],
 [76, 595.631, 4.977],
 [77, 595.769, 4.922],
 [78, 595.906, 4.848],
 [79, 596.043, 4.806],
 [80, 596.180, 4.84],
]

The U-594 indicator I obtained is 0.42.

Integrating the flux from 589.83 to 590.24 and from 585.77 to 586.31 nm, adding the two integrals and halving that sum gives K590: 2.19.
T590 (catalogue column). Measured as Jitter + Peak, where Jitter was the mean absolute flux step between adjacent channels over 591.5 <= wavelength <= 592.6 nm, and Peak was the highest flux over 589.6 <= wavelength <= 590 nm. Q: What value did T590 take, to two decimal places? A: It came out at 4.16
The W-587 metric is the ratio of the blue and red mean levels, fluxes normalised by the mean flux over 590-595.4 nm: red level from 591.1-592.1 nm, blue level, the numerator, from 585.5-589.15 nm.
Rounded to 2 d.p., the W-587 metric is 0.97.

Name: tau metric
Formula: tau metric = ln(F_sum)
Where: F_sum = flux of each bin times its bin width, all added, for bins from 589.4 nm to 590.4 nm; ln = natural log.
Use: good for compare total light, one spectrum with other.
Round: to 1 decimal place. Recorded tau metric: 1.4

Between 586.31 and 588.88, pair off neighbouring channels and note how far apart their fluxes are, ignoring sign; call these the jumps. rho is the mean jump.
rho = 0.057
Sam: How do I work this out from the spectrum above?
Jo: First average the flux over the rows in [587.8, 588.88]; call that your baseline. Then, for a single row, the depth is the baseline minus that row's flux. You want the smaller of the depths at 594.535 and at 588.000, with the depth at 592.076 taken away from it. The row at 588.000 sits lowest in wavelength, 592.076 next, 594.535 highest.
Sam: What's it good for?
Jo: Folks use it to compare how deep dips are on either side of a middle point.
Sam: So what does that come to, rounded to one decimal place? 0.1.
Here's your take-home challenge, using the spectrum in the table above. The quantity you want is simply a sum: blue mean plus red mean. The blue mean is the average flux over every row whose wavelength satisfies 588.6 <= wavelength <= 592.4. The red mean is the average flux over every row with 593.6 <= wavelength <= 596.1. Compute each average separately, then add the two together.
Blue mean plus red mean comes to 9.28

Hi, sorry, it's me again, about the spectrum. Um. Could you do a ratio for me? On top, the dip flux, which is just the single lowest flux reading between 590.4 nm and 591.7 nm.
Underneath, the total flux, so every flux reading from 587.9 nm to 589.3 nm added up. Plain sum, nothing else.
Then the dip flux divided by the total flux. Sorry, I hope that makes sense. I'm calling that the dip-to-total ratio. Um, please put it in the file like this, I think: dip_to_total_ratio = 0.111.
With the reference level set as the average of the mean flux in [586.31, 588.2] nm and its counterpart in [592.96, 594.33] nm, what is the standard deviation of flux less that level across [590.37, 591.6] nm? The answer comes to 0.06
